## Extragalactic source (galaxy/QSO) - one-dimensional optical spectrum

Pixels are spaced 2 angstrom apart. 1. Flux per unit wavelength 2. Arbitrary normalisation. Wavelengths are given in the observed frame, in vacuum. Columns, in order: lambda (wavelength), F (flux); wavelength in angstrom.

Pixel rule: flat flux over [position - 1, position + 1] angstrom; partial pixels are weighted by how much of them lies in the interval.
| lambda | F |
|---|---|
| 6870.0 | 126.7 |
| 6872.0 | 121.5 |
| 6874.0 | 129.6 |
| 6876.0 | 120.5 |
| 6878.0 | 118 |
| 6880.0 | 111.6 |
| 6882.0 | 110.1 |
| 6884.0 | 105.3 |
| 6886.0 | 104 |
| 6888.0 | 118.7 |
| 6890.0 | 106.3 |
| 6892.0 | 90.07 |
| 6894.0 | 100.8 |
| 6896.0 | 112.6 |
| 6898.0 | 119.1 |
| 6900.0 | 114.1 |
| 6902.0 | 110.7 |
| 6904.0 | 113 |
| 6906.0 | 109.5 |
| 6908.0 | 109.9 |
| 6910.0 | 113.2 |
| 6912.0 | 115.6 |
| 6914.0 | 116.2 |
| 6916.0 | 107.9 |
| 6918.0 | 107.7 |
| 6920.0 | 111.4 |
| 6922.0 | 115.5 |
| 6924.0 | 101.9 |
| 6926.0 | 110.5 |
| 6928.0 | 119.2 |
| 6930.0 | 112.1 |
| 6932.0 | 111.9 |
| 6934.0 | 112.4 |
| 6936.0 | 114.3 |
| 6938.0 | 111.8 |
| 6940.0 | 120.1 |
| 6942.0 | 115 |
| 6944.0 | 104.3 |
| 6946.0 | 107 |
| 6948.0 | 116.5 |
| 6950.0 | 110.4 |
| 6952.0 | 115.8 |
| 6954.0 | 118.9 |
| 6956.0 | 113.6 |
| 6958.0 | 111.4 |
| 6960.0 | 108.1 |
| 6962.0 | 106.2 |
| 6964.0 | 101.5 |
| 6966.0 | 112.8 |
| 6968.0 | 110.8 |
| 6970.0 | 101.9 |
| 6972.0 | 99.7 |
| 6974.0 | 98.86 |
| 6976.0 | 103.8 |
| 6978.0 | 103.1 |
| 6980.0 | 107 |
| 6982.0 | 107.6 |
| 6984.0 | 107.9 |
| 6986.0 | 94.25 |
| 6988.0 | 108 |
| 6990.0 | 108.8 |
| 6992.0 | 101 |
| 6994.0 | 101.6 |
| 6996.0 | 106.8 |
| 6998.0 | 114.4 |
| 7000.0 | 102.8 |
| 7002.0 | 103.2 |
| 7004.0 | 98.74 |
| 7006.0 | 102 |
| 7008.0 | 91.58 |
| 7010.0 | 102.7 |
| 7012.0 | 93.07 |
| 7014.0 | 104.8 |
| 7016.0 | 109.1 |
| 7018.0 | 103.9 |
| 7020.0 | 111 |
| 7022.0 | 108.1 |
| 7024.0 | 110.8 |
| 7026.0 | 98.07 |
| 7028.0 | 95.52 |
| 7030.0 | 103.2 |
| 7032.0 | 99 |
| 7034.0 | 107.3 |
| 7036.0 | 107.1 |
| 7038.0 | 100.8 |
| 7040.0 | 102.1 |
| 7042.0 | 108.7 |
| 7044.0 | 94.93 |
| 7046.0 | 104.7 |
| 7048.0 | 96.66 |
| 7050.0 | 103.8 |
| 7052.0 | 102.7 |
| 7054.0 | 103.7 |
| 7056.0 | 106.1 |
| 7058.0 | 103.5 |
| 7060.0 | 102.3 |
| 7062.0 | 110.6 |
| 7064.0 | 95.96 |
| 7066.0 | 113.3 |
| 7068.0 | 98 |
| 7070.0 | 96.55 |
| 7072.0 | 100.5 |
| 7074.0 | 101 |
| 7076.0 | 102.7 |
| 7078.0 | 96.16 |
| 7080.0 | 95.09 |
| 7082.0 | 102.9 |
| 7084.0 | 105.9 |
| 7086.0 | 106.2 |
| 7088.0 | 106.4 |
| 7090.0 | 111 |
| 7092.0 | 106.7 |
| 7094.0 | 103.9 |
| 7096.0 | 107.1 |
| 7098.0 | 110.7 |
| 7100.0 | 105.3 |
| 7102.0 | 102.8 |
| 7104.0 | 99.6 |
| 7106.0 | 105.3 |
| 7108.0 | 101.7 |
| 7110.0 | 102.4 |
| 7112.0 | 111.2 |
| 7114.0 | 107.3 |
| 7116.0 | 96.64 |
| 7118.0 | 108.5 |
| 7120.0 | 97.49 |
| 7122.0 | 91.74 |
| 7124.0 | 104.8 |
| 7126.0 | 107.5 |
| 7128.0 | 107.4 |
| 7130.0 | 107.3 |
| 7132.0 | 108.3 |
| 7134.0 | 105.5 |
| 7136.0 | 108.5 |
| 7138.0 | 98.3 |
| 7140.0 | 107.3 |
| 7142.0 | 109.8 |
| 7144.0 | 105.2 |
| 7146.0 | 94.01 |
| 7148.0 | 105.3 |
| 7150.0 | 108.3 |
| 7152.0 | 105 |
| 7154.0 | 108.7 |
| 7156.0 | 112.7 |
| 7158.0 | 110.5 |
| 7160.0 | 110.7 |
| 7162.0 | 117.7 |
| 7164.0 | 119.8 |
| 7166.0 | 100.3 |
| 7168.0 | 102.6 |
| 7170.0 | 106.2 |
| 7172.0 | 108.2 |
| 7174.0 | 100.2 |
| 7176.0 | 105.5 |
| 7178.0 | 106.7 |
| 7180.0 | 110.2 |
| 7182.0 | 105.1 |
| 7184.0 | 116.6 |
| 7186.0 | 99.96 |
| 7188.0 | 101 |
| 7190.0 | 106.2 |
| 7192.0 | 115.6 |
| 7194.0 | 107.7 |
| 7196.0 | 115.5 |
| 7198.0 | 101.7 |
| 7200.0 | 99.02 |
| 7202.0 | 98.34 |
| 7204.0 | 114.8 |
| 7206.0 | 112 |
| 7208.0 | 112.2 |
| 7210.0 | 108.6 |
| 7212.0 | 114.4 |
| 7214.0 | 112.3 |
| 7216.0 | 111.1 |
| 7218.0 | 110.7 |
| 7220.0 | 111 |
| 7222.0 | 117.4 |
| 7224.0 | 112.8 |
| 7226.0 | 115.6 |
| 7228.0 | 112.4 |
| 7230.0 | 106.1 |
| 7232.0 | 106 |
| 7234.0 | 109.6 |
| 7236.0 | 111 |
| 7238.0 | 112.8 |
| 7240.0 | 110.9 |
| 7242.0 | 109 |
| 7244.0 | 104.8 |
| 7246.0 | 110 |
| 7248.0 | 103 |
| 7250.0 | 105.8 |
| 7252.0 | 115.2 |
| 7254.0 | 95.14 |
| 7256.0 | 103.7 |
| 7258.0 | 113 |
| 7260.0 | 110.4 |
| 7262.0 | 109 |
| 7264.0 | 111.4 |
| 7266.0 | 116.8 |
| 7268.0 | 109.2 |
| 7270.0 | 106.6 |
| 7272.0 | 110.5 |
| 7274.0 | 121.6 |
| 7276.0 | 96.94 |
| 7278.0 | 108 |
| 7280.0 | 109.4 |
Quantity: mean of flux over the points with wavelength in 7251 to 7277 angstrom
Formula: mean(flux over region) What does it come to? 109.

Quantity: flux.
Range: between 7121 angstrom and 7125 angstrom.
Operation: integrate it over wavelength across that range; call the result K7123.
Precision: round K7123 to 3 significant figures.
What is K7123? 393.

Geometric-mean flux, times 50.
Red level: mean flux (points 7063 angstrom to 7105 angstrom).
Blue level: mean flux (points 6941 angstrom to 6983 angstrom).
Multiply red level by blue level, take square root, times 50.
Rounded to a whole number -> 5287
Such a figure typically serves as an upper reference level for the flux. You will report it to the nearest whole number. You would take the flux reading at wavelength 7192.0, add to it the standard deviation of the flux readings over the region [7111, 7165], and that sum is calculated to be 122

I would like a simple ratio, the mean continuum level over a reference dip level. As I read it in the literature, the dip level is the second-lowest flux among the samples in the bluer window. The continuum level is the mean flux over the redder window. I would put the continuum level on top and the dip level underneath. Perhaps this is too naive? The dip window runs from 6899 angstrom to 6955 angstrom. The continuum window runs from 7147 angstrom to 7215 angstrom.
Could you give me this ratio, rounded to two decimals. 1.04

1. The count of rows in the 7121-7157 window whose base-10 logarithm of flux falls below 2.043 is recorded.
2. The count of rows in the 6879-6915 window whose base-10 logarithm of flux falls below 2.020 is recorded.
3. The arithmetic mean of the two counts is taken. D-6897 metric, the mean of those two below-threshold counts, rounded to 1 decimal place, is 10.0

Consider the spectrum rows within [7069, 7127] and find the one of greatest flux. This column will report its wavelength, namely 7112.0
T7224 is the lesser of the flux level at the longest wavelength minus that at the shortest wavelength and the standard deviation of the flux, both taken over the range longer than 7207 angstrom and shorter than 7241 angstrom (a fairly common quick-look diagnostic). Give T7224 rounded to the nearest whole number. -1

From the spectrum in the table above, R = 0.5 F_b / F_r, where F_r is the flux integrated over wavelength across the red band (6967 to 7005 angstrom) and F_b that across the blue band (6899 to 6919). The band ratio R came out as 0.28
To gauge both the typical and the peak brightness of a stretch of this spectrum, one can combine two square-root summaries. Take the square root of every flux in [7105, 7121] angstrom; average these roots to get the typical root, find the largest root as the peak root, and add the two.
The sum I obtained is 20.7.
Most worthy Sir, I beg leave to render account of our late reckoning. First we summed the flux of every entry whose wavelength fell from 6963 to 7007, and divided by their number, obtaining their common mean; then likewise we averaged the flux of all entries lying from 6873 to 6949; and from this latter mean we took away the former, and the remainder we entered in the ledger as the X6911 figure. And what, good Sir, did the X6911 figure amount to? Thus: 7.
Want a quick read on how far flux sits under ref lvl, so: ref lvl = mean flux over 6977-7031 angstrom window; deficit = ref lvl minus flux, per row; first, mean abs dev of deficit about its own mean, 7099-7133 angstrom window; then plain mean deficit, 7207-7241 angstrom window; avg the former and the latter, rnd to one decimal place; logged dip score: -1.9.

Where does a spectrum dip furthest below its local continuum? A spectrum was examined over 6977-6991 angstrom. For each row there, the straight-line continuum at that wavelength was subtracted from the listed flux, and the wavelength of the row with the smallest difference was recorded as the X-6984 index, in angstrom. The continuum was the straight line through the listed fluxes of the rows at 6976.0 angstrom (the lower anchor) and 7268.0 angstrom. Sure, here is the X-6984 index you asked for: 6986.0 angstrom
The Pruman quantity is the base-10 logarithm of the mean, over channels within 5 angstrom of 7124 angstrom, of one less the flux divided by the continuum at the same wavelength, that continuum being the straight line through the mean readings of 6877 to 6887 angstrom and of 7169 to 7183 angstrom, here -1.34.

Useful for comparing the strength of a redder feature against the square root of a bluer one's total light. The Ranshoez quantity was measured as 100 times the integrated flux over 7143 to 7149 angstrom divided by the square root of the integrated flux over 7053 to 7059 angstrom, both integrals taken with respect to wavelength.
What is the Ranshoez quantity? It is 2433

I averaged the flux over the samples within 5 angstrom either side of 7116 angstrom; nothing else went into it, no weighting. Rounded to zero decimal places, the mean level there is 104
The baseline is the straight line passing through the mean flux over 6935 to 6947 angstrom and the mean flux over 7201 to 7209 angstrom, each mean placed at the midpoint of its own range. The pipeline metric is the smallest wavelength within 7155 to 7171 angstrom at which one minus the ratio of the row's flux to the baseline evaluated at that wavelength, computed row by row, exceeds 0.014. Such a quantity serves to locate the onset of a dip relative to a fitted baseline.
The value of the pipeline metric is 7166.0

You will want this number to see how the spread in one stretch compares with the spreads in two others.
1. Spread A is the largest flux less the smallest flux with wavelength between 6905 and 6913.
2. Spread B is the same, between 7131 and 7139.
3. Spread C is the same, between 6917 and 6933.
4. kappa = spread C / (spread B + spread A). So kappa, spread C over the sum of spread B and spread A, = 1.1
